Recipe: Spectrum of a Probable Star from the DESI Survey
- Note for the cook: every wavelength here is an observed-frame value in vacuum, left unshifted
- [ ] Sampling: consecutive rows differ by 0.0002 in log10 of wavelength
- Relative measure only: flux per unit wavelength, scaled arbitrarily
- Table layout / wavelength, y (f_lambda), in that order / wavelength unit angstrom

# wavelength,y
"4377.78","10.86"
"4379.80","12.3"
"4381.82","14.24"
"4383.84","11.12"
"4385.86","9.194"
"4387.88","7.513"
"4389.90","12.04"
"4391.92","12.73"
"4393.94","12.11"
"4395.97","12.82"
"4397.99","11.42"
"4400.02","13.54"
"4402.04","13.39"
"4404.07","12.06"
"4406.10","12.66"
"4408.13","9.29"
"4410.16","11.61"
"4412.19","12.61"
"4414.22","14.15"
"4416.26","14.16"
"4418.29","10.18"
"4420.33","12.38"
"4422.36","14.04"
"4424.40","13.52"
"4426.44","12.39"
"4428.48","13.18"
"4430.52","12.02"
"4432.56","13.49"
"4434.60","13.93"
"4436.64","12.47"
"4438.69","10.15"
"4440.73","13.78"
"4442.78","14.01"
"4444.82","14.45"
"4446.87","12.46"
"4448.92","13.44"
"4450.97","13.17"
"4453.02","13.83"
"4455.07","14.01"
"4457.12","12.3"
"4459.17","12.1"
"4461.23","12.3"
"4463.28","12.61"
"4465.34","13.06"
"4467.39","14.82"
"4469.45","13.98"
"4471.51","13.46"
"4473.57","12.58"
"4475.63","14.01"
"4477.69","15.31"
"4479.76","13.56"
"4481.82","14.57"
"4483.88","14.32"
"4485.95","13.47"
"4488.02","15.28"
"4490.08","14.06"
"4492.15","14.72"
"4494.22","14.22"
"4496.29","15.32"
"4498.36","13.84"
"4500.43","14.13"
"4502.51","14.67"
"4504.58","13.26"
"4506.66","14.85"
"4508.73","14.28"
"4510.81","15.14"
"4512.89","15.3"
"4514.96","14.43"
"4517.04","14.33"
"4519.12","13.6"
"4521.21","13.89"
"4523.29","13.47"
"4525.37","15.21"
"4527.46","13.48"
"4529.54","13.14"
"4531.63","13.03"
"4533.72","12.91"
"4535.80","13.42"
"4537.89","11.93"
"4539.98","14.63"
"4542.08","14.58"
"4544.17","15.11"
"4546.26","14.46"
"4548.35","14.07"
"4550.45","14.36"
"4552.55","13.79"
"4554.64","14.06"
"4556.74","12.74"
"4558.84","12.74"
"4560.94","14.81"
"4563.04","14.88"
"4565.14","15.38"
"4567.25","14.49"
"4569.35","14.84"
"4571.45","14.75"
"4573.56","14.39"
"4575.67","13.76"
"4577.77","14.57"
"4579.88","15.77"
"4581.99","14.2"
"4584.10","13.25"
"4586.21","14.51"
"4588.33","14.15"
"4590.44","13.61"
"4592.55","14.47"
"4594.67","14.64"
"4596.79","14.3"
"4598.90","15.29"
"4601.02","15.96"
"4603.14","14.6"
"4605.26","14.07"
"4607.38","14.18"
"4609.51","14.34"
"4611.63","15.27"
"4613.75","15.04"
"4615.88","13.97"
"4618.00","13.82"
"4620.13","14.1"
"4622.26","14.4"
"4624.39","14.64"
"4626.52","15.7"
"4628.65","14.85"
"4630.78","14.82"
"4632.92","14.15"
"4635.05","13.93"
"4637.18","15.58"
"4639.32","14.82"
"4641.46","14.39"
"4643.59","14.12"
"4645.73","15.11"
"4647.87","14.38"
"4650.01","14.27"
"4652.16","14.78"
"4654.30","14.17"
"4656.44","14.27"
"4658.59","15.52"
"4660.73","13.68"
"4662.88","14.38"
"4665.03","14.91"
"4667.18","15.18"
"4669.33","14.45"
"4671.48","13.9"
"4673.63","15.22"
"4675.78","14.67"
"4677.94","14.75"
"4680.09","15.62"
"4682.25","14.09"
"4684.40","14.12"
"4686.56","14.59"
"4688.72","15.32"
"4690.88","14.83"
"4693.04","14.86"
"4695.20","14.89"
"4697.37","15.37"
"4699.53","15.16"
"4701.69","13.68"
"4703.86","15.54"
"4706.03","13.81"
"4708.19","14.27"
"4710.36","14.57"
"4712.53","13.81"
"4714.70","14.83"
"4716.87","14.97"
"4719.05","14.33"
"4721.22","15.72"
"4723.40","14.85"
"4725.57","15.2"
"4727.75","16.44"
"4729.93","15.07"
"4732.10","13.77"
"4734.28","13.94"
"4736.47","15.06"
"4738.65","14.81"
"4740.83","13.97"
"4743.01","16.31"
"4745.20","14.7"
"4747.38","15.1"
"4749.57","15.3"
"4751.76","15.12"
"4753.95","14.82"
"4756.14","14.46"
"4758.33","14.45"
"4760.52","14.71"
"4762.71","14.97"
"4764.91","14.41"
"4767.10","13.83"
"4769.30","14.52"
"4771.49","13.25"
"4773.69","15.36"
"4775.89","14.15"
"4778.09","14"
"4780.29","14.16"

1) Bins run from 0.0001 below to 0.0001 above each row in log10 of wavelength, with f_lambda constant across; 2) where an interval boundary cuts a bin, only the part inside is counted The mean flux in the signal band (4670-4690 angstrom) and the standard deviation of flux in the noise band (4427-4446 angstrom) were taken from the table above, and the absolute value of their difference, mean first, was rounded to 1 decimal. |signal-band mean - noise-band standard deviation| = 13.4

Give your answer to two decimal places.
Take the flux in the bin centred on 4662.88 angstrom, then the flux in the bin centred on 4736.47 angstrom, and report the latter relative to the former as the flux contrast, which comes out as 1.05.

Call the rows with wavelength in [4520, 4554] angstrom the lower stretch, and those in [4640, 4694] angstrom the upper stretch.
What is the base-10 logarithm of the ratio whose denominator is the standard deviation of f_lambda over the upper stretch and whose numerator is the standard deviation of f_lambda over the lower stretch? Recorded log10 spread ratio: 0.23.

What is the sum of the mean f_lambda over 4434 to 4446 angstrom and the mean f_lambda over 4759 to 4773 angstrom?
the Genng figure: 27.4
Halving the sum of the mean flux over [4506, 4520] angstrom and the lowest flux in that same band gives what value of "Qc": 14.1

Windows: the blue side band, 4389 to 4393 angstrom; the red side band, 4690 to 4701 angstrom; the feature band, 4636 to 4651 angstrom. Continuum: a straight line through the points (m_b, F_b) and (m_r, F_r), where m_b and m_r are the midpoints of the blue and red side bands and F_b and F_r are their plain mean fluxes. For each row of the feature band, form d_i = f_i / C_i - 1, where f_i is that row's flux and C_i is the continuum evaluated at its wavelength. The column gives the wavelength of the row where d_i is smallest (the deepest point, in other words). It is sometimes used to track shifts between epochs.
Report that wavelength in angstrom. 4643.59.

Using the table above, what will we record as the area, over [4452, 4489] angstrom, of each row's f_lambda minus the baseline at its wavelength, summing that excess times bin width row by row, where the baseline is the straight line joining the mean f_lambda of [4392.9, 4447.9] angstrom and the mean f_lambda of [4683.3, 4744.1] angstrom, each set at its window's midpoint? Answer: 22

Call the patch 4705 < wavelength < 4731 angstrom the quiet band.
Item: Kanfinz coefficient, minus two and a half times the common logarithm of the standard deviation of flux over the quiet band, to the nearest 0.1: 0.3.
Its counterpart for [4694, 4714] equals 0.4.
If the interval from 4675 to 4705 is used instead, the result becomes 0.6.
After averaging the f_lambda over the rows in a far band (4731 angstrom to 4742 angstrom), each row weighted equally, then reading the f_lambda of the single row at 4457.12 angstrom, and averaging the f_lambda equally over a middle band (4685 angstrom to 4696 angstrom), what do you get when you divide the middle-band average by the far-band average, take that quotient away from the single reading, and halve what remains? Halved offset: 5.6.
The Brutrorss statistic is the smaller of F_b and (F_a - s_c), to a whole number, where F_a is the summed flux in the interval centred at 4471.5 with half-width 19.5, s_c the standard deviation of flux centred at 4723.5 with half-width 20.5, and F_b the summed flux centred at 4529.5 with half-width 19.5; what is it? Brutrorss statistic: 259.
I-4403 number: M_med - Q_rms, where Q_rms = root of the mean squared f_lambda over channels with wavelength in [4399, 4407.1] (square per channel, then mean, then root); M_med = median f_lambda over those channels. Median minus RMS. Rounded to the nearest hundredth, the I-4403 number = 0.10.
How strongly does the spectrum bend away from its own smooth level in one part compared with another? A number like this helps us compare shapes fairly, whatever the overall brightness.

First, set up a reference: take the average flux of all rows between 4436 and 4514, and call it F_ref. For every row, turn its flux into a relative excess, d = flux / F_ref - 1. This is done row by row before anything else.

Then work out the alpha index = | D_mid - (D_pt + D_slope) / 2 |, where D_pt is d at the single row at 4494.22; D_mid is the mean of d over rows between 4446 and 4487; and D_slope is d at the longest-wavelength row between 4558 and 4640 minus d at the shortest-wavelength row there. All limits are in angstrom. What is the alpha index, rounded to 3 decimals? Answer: 0.114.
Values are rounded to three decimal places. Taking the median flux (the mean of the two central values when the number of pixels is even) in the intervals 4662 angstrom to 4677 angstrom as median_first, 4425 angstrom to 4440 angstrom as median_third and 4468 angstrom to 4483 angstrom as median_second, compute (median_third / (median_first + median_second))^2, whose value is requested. 0.189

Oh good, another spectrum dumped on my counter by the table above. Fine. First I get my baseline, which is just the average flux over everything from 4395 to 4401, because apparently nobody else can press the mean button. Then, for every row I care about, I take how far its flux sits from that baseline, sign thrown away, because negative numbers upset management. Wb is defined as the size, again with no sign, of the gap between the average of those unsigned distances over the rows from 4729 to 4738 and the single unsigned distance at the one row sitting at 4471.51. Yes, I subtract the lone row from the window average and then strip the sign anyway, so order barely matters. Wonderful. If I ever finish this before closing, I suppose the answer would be 1.0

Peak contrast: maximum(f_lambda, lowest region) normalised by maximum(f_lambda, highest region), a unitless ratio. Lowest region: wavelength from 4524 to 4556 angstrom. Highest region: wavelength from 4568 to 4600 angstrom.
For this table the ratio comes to 0.96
